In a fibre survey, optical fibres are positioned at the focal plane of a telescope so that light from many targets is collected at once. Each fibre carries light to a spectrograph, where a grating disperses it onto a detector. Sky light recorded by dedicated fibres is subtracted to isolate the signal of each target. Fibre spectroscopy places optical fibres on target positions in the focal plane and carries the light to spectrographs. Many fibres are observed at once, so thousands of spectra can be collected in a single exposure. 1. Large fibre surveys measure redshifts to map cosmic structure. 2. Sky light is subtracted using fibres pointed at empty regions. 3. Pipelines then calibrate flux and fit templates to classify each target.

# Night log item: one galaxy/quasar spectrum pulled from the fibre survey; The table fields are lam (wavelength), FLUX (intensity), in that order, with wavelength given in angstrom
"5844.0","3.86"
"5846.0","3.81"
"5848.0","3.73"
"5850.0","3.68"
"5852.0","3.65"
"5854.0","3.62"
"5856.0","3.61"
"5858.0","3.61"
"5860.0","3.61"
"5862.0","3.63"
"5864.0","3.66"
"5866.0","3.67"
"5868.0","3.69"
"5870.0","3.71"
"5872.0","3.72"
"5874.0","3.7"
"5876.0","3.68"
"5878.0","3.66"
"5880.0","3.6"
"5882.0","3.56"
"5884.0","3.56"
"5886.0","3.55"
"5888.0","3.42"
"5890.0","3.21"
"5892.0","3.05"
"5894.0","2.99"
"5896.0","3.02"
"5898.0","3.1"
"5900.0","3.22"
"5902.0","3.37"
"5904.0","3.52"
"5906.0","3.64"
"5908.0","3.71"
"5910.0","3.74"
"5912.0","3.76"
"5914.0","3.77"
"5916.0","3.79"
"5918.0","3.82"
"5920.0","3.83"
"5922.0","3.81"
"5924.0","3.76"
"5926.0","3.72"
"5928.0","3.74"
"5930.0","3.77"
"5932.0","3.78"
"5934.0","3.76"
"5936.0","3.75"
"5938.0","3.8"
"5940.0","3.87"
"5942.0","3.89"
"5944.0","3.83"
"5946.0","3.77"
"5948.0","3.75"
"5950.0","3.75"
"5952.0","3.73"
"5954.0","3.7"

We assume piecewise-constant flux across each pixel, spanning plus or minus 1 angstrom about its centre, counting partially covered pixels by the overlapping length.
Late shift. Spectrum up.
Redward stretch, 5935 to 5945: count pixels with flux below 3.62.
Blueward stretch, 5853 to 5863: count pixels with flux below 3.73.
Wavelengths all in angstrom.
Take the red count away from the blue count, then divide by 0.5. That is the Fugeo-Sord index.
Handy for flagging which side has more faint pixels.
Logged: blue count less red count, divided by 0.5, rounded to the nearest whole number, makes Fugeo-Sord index 10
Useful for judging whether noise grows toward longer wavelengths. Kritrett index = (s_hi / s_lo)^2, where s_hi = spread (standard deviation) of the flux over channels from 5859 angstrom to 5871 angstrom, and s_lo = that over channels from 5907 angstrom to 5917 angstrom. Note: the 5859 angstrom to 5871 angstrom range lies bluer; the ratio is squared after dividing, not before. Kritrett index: 1.5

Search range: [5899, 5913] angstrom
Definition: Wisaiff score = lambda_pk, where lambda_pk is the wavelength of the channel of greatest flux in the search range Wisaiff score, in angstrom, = 5912.0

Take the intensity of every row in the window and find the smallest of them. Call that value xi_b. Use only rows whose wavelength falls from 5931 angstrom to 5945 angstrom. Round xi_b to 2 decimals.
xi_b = 3.75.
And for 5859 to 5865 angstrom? 3.61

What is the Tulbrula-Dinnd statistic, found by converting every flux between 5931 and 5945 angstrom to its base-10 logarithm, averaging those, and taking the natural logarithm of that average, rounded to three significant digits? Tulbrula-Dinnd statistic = -0.543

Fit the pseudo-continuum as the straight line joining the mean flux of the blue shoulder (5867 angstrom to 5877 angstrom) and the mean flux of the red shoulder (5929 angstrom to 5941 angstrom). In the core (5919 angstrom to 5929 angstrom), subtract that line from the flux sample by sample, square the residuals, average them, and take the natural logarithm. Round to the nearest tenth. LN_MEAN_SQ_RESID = -6.2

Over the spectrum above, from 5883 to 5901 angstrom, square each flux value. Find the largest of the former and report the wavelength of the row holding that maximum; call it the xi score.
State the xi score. 5884.0 angstrom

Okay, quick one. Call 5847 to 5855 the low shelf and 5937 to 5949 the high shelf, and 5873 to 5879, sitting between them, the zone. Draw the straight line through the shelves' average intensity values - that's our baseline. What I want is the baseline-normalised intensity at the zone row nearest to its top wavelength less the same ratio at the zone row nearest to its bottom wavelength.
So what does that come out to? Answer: -0.01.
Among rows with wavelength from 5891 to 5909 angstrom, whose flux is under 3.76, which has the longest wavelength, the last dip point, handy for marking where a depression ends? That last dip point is 5908.0 angstrom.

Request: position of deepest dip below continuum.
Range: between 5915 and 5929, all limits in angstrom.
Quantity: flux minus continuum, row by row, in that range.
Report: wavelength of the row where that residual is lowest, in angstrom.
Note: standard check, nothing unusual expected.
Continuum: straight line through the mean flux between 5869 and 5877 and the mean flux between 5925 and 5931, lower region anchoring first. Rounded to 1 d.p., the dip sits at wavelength 5926.0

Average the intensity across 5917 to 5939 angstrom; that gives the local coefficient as 3.78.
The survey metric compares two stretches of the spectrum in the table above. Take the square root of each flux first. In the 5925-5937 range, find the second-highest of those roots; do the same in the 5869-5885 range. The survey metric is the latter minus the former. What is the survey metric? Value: -0.016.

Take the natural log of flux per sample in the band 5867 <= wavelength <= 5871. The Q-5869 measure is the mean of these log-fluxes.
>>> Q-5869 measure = 1.31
